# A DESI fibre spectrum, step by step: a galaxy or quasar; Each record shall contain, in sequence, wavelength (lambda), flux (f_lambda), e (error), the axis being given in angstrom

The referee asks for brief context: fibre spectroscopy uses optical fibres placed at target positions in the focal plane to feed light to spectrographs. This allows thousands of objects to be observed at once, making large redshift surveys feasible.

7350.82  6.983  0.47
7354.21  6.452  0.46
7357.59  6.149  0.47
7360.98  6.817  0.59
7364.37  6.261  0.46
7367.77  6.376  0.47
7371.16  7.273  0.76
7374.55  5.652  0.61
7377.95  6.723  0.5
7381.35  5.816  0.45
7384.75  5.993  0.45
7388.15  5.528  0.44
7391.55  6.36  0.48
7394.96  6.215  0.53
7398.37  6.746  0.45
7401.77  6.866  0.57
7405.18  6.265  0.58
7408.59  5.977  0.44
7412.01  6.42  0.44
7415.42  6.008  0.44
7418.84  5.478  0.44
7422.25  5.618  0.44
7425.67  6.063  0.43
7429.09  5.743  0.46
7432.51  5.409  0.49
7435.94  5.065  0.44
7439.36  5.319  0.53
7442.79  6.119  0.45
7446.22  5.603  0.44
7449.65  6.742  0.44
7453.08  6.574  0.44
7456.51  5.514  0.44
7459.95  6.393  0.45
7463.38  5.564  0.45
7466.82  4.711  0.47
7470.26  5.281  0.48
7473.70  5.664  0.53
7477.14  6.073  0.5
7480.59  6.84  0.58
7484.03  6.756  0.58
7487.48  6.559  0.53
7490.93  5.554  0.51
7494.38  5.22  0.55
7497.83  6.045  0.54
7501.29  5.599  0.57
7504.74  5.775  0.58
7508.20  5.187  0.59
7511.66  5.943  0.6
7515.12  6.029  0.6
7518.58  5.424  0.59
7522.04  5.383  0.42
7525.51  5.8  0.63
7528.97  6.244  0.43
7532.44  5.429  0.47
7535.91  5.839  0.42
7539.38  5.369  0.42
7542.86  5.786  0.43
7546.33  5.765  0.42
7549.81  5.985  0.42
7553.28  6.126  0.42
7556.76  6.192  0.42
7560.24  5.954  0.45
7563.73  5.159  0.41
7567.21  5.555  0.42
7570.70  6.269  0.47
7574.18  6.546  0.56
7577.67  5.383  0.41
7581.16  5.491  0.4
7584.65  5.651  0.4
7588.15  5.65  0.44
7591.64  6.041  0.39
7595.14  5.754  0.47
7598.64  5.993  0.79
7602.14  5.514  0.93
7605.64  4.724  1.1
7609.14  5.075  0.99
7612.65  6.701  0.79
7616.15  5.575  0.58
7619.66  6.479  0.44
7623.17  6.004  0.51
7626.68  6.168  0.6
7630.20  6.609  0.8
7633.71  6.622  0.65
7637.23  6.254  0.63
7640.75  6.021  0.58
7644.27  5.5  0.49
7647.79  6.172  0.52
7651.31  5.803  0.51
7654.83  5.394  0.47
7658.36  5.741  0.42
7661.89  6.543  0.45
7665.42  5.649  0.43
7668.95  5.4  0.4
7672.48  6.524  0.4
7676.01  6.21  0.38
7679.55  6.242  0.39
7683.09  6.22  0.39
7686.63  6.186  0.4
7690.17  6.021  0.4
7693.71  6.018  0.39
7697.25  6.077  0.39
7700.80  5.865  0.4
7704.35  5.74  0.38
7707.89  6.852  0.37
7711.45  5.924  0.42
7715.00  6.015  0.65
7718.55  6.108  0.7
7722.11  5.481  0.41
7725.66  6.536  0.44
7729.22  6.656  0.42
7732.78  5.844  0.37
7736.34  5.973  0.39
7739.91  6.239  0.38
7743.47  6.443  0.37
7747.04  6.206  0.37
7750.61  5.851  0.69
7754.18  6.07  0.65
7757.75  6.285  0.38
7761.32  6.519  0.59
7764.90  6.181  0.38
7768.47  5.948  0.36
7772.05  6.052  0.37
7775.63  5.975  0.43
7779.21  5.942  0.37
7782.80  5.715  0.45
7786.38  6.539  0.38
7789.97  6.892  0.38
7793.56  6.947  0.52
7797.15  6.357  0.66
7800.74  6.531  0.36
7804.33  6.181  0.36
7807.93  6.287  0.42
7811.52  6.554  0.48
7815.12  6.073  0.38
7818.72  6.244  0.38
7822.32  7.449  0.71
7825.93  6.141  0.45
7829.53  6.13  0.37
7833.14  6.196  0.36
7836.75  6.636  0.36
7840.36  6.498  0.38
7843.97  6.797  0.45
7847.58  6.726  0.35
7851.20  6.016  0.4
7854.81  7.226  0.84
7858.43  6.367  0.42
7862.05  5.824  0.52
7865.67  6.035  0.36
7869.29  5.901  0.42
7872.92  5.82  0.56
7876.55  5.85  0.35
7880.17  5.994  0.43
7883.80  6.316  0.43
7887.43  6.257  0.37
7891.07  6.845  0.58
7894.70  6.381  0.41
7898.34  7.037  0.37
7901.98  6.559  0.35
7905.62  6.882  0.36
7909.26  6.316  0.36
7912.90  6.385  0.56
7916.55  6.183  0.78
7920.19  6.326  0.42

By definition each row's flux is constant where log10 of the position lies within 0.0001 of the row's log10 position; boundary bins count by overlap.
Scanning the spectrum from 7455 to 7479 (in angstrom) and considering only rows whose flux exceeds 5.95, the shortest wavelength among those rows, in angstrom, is 7459.95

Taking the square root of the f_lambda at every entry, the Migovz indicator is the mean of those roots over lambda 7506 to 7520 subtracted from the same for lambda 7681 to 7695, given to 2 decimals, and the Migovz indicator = 0.10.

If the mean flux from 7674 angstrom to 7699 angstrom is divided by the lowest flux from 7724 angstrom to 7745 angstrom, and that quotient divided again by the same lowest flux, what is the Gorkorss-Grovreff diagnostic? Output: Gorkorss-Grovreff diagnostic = 0.180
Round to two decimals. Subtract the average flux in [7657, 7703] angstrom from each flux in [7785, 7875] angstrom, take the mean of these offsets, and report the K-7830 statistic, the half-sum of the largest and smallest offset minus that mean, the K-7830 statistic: 0.22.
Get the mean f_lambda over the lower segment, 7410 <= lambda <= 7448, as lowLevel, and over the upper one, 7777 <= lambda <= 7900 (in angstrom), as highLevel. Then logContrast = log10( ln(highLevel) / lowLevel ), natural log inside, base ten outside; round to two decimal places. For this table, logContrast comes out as -0.49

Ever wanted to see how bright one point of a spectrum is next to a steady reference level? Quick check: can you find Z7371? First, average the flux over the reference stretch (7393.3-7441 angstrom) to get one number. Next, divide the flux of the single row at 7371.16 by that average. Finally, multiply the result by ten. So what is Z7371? 12.2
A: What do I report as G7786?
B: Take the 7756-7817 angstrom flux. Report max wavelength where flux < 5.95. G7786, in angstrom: 7782.80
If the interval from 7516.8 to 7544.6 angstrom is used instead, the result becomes 7542.86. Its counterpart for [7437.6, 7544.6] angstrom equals 7542.86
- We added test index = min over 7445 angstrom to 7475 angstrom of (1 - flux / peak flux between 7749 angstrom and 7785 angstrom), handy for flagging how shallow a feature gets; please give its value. -0.034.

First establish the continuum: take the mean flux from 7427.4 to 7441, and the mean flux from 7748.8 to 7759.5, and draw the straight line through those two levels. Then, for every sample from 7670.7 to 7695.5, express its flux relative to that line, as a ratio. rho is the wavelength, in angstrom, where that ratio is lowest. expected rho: 7693.71 angstrom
